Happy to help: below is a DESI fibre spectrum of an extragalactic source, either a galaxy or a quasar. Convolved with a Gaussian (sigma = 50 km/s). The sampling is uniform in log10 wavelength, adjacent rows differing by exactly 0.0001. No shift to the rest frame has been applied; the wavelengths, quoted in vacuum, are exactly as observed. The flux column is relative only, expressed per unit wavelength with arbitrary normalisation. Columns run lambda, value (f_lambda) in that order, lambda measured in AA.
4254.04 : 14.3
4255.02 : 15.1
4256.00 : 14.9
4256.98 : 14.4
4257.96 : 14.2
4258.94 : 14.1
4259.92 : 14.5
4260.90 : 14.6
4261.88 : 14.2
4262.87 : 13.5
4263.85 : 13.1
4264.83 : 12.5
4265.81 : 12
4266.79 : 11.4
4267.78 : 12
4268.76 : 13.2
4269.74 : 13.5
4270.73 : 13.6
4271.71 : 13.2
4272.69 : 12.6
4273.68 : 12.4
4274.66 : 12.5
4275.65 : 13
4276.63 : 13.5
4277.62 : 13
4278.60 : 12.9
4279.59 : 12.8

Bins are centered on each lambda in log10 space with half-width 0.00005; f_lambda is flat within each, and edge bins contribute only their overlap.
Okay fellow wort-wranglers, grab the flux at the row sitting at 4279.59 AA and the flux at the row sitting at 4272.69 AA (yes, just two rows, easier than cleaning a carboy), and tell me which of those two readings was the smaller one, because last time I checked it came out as 12.6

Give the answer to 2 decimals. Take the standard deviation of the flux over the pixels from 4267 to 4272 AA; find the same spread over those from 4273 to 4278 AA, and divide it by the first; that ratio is 0.69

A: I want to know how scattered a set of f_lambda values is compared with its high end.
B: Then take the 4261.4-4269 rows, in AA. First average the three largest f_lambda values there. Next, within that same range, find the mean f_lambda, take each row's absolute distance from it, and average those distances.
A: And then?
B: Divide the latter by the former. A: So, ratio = 0.056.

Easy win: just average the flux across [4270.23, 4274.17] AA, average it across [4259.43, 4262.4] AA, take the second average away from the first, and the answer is -1.5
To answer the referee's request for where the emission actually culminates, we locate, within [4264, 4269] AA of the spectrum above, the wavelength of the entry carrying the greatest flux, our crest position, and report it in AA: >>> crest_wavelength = 4268.76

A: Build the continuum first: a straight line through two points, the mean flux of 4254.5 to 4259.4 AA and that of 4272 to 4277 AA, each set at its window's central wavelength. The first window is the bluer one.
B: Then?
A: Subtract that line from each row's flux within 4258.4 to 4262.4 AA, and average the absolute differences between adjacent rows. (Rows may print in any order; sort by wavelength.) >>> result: 0.332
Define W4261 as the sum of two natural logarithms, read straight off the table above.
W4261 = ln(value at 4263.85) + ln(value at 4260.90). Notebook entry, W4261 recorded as 5.25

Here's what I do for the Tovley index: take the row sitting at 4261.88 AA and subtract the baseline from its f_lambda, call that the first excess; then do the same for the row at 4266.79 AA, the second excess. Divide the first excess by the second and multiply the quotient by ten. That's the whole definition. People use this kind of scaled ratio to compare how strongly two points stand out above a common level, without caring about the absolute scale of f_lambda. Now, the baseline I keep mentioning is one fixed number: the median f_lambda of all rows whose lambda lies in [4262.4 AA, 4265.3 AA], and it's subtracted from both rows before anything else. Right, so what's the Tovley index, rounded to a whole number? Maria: -6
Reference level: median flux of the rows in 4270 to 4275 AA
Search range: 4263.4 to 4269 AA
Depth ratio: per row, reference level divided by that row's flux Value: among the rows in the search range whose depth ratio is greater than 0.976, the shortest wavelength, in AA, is 4264.83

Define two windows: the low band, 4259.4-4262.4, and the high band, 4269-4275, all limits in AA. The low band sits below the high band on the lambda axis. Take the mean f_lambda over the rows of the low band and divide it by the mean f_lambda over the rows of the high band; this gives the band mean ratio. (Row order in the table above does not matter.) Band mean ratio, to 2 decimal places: 1.11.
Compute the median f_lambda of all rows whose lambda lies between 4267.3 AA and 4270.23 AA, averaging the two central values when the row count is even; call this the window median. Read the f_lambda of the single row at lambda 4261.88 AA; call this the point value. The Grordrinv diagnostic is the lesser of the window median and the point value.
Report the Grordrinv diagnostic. 13.2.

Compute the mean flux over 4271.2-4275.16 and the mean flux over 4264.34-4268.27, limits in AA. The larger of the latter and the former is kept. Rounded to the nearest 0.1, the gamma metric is 12.7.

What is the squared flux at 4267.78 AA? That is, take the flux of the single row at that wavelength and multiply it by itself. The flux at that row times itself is 144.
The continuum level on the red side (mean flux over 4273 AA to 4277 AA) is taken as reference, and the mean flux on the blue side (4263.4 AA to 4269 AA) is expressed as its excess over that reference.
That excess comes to -0.5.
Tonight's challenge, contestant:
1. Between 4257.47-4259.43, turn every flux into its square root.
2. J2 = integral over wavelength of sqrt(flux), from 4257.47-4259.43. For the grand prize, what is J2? 7.38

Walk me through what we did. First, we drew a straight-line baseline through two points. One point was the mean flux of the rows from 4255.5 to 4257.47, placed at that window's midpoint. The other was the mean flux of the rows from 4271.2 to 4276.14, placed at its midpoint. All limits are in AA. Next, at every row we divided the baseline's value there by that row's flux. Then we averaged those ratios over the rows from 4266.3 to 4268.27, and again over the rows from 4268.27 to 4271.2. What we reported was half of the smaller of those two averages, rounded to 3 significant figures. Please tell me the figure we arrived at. 0.491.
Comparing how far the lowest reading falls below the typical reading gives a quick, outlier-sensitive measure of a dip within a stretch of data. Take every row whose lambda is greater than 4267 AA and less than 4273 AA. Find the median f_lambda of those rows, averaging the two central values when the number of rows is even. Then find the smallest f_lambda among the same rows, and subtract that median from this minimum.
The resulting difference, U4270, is -1.20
